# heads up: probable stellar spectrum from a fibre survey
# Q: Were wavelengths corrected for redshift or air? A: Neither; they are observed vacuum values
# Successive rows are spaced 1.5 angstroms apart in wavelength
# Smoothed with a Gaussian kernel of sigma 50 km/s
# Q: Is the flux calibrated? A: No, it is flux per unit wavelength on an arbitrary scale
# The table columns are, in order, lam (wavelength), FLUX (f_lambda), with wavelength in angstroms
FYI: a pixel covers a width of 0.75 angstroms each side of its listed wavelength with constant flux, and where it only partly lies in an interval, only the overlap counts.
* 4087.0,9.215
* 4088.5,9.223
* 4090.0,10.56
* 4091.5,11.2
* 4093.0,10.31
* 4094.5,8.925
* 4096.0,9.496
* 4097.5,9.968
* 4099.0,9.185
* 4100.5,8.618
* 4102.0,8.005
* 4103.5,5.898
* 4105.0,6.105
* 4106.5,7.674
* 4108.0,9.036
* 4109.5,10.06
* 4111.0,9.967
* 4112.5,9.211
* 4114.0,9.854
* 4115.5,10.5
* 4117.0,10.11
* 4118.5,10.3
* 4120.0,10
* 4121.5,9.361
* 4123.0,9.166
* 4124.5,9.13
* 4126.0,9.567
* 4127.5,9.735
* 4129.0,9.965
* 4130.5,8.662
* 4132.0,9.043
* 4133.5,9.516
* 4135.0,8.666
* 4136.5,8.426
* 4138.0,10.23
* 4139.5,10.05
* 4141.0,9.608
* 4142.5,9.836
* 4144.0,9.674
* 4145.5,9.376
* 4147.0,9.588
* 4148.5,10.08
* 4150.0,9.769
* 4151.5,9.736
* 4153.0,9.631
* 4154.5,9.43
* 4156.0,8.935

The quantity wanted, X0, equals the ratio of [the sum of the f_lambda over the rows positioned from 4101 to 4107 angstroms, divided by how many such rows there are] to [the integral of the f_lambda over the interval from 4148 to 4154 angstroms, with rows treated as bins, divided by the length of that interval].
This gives 0.71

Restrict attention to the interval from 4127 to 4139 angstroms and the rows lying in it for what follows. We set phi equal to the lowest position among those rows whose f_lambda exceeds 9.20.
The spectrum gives 4127.5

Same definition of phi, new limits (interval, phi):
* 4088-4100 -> 4088.5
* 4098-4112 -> 4109.5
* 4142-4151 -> 4142.5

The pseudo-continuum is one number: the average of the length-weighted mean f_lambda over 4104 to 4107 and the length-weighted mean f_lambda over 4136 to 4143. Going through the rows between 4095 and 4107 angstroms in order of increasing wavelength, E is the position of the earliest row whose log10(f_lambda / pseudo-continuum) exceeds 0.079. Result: 4097.5 angstroms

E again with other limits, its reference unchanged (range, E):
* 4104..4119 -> 4109.5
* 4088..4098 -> 4090.0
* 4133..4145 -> 4138.0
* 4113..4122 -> 4114.0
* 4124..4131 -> 4129.0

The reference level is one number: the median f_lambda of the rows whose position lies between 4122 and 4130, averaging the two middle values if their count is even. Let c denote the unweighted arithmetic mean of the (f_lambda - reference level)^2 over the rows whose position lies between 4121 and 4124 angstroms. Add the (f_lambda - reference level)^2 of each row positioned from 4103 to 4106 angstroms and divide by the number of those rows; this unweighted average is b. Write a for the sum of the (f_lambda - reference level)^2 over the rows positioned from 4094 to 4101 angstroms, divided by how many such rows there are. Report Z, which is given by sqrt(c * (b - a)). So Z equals 1.1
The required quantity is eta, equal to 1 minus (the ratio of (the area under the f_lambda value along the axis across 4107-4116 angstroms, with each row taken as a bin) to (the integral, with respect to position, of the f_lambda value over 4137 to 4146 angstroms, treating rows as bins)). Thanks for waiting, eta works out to 0.01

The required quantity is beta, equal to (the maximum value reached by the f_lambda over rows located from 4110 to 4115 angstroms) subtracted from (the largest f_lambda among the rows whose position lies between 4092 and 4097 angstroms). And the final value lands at 0.3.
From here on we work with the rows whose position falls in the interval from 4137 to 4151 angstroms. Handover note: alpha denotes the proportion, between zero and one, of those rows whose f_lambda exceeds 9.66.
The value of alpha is 0.7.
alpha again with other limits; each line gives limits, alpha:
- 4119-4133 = 0.3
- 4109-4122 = 0.8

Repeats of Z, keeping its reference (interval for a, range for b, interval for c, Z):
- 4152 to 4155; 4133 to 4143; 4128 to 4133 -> 0.4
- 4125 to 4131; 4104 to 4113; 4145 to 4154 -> 0.4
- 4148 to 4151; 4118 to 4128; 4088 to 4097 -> 0.1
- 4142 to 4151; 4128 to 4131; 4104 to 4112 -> 1.2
